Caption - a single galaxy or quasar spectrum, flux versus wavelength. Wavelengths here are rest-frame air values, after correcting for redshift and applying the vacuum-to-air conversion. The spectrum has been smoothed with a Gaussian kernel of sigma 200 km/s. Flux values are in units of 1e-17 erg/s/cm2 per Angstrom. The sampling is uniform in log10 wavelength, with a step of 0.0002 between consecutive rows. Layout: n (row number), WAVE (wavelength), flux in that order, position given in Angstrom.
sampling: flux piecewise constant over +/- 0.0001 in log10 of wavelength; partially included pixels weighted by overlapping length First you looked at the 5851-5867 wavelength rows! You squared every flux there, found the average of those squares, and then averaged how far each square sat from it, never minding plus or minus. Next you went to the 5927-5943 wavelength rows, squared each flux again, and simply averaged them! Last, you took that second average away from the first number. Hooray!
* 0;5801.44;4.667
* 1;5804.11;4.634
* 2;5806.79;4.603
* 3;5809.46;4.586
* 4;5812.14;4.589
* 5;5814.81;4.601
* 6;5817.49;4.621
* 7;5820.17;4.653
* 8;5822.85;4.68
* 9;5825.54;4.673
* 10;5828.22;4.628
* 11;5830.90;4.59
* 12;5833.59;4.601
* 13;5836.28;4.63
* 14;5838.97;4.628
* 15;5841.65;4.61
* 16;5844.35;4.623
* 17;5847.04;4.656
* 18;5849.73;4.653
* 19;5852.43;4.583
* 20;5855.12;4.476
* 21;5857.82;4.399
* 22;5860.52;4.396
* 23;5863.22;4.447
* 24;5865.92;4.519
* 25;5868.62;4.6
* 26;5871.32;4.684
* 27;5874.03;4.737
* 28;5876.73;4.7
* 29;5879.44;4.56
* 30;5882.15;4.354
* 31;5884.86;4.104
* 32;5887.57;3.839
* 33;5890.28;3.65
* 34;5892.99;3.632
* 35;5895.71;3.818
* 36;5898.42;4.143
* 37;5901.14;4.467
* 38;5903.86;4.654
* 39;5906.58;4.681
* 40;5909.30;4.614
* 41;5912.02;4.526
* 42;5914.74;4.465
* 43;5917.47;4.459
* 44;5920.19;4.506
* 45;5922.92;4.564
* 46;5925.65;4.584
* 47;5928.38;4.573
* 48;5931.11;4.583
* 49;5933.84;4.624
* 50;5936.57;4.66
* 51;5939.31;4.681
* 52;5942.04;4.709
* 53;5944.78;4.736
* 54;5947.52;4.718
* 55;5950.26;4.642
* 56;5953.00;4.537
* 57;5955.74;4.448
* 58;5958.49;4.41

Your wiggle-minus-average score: -21.0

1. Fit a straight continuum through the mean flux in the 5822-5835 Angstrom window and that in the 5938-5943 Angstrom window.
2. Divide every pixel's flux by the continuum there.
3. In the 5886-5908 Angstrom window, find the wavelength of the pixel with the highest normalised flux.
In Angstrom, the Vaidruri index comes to 5906.58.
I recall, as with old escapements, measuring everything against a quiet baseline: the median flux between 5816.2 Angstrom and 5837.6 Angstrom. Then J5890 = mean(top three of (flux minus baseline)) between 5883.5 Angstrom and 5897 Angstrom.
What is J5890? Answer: -0.71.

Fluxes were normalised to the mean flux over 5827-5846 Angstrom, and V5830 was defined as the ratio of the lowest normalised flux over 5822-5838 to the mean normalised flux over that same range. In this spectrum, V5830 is 0.991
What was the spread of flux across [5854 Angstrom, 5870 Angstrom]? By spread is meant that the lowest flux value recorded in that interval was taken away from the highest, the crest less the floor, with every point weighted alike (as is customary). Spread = 0.20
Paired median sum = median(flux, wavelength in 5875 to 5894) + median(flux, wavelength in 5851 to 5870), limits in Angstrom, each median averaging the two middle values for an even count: 8.6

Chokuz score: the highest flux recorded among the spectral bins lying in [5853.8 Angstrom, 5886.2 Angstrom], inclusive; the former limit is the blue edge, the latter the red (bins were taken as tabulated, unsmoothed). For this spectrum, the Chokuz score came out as 4.737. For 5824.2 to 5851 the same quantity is 4.673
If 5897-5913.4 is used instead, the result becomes 4.681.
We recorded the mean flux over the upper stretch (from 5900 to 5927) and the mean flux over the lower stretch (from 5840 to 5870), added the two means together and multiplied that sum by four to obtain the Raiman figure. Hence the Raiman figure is 36.4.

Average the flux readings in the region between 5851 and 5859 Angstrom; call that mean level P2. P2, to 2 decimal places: 4.49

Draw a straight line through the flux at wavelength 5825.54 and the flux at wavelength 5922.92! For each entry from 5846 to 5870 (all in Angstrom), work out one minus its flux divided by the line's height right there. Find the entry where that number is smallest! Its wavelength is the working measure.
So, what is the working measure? 5849.73 Angstrom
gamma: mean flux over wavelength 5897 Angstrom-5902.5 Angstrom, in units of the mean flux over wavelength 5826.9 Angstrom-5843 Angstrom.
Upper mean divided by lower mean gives 0.93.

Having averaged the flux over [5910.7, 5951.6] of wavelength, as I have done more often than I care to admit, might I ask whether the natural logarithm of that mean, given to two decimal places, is 1.53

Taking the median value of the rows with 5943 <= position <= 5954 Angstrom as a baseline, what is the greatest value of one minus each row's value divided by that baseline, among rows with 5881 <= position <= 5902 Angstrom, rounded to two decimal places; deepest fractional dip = 0.22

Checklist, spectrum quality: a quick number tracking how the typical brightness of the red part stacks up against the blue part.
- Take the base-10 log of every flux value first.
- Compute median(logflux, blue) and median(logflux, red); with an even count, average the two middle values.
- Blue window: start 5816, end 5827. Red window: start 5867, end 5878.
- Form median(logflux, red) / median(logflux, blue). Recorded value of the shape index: 1.00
